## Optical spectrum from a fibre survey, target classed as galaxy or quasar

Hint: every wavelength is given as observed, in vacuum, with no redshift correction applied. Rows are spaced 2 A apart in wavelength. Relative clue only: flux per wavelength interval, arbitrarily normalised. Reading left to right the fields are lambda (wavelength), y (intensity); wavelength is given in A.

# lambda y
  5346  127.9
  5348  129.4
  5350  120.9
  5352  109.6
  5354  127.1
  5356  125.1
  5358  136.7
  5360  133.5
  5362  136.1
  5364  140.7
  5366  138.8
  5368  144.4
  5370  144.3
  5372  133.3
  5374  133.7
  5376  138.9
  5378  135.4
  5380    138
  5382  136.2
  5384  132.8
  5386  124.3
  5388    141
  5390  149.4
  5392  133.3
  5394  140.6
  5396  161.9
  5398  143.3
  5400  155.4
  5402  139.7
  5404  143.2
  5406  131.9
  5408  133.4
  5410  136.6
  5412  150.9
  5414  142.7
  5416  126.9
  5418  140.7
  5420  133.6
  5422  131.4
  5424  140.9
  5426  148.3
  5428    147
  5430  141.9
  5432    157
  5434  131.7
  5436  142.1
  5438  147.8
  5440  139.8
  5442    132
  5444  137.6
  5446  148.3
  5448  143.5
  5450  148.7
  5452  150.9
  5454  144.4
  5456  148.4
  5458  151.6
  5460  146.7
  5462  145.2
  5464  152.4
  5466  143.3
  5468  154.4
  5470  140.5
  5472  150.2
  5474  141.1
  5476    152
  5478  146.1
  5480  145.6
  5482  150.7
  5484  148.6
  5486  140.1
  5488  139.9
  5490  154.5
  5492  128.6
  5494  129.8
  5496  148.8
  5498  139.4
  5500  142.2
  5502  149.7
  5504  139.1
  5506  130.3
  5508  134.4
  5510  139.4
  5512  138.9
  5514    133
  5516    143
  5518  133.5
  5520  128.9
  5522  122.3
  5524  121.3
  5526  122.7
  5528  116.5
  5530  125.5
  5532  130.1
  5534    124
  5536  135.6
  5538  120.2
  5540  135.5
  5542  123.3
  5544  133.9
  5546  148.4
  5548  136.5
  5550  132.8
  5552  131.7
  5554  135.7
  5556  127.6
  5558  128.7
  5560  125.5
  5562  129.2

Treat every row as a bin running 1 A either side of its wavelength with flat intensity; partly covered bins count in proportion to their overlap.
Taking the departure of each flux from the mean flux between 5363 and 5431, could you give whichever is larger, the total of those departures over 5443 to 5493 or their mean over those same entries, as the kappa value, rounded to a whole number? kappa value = 157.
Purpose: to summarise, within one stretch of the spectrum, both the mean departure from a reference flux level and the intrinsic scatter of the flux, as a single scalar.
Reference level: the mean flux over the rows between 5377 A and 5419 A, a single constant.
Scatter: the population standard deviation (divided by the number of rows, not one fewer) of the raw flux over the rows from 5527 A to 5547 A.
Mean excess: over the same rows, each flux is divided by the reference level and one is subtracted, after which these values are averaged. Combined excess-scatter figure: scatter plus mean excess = 8.8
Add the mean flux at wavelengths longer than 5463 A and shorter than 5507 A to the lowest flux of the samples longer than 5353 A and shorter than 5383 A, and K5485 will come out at 269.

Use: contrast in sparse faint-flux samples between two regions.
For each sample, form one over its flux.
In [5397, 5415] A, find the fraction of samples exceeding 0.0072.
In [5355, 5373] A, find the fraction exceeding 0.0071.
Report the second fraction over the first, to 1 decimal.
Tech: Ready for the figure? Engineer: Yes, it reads 2.3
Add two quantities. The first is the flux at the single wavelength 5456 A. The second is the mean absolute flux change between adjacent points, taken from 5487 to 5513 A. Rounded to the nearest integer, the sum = 158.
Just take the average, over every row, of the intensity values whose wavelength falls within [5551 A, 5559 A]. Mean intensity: 131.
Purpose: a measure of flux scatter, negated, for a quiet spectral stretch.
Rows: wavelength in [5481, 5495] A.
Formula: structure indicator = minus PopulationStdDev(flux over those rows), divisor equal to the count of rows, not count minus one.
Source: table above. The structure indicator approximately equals -9.3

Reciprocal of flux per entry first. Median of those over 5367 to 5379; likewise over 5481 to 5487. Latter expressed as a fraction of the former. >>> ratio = 0.92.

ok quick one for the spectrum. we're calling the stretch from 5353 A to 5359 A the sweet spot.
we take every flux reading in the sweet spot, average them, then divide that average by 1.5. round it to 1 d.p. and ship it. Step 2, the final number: 86.4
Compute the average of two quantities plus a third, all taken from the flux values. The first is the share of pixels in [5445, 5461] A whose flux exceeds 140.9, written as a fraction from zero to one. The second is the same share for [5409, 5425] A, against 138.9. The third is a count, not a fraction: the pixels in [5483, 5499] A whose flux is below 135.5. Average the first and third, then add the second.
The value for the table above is 2.0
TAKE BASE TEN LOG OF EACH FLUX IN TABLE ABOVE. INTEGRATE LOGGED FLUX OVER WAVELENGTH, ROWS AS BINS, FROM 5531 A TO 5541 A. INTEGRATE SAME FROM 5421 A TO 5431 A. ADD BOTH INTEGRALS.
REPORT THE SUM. 42.6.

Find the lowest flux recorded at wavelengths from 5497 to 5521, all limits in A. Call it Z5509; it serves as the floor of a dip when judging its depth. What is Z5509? 128.9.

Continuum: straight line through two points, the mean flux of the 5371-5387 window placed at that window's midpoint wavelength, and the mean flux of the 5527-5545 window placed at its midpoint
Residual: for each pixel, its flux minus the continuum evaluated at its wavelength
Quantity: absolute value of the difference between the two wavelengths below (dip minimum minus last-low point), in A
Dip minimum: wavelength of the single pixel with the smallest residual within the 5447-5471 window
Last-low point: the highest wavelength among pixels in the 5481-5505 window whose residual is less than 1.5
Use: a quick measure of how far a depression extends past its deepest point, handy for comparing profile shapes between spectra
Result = 24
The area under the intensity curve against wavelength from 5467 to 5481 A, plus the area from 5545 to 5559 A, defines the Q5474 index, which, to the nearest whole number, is 3943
